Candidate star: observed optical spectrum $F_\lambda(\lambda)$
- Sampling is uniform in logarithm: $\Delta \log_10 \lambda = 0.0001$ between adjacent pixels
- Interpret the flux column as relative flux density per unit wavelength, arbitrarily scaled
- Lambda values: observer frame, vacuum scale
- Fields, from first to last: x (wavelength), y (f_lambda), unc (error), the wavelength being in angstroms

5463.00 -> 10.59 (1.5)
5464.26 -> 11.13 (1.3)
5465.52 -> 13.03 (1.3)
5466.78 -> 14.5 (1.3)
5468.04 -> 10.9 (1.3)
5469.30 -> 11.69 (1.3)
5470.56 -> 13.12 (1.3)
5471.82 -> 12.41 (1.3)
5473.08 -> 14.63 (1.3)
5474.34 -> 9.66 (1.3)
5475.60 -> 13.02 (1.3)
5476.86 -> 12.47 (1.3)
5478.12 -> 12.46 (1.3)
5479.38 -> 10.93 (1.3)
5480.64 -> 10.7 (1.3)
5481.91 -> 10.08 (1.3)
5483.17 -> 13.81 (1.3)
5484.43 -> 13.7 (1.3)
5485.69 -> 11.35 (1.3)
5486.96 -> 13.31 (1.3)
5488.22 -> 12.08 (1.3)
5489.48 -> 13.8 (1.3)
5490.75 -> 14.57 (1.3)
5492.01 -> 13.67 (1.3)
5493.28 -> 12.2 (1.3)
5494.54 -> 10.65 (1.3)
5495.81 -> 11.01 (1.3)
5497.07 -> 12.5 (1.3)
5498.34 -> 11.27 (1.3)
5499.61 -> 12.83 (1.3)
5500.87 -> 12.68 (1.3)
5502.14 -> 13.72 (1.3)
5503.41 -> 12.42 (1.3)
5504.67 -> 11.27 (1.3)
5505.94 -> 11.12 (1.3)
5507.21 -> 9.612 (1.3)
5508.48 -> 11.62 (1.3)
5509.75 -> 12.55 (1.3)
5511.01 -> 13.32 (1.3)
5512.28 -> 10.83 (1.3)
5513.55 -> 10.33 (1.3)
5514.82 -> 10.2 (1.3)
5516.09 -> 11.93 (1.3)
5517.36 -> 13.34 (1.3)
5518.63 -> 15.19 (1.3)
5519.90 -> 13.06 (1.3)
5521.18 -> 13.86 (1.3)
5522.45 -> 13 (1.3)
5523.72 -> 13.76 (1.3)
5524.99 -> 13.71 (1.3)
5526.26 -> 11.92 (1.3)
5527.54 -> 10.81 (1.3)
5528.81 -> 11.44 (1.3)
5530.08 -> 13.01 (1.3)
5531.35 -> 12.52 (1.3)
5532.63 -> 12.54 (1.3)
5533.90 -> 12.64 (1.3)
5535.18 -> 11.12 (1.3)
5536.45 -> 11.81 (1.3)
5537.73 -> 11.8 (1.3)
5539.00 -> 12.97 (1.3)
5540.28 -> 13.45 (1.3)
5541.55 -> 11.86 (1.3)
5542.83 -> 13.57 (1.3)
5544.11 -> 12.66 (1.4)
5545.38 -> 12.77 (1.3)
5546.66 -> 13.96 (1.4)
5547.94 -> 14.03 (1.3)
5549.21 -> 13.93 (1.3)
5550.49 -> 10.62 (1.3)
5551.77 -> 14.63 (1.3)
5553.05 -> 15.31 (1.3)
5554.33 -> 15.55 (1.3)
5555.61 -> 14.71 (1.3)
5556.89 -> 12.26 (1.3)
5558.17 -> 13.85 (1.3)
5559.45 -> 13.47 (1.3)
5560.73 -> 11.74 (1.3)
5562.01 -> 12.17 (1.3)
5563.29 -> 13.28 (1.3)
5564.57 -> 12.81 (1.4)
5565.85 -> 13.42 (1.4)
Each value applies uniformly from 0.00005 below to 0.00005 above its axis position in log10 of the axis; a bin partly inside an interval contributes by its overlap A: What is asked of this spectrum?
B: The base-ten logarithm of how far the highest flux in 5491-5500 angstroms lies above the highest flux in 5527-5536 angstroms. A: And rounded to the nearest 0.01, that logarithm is -0.18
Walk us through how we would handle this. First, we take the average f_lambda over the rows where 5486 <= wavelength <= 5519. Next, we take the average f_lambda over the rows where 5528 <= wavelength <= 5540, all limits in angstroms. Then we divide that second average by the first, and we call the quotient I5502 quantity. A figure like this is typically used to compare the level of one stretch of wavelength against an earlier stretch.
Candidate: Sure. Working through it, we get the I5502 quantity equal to 1.00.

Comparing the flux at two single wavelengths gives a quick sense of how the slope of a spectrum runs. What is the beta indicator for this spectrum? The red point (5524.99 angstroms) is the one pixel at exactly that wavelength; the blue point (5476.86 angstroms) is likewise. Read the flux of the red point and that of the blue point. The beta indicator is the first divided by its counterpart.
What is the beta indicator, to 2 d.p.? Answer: 1.10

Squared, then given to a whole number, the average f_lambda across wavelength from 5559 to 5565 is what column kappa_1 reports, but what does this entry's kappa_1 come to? 161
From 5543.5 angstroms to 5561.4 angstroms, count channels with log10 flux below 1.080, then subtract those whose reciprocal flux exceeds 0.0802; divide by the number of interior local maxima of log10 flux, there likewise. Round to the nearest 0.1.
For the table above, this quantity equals -0.3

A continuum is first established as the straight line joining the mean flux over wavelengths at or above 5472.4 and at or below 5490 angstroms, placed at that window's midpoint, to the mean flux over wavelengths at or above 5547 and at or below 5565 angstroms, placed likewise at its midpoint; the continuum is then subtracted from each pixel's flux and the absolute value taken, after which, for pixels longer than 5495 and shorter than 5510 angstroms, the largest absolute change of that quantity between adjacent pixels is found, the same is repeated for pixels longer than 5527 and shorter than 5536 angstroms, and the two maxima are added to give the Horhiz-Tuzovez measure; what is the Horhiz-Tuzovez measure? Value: 3.54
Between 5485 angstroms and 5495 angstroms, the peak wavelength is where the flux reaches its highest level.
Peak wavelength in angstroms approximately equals 5490.75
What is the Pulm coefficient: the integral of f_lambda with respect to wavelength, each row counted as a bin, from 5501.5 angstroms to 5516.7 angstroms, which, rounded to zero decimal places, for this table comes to 176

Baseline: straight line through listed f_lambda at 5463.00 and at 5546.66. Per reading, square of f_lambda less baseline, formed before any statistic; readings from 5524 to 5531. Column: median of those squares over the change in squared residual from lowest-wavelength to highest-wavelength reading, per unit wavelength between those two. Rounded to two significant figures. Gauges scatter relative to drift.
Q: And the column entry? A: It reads -24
